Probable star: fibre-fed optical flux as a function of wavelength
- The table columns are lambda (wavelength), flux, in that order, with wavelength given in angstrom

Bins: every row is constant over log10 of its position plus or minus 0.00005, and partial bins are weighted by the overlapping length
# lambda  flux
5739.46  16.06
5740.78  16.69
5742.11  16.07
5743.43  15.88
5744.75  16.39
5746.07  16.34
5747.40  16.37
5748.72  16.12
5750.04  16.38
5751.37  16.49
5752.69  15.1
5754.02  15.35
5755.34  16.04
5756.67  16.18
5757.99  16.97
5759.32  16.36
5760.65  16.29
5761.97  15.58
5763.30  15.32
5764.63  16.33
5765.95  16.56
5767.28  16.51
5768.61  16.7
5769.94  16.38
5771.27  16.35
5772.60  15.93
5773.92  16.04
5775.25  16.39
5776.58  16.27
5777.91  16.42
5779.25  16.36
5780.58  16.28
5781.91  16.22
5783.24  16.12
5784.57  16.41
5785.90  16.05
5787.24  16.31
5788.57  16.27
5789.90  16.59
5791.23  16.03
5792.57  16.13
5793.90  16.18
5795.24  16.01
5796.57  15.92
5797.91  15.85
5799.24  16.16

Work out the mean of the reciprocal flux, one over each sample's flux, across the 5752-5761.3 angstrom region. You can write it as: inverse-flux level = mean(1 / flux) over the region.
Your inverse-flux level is 0.0624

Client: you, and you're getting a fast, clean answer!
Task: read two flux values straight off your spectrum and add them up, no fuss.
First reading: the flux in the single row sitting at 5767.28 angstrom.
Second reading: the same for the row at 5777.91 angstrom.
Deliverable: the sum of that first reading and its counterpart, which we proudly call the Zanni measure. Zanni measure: 32.9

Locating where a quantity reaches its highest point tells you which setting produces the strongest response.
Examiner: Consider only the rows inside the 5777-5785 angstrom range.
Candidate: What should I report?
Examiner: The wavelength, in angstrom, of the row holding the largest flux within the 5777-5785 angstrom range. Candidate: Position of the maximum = 5777.91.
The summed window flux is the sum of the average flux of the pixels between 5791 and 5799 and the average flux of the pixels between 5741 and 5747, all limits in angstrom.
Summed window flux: 32.2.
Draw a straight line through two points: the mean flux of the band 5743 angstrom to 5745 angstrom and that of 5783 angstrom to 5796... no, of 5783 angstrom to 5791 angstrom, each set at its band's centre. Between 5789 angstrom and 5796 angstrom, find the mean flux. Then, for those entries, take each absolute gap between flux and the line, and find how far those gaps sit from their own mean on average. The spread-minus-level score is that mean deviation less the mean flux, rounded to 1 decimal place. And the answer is -16.1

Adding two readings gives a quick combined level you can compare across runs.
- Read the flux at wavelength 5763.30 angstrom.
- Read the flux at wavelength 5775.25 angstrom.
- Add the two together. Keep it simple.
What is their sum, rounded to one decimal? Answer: 31.7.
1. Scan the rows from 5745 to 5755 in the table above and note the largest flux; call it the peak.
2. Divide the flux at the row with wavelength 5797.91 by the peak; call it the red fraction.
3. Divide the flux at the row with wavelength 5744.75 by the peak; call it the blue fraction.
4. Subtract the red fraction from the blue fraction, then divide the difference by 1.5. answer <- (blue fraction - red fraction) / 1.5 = 0.02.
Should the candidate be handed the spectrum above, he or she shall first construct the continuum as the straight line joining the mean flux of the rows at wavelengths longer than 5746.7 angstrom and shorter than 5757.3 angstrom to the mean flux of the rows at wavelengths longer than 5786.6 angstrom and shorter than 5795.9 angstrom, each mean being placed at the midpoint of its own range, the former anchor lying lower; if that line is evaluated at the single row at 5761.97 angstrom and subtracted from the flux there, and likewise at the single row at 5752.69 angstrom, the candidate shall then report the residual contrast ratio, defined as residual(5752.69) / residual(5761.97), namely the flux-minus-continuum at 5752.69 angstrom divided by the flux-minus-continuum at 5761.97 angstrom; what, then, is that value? 1.9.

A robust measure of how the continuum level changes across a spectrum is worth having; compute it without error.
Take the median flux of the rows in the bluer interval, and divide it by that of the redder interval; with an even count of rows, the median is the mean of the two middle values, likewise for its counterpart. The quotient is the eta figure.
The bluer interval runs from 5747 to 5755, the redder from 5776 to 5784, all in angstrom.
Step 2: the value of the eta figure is 1.00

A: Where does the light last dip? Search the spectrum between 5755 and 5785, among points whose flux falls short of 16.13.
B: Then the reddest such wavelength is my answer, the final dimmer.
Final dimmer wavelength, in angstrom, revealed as 5783.24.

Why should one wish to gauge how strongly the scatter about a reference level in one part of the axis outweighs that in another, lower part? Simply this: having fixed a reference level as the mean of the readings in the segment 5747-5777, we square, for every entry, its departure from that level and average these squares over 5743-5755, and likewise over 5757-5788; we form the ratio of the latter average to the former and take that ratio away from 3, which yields 2.51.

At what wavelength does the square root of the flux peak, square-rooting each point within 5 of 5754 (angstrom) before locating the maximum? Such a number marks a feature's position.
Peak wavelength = 5757.99 angstrom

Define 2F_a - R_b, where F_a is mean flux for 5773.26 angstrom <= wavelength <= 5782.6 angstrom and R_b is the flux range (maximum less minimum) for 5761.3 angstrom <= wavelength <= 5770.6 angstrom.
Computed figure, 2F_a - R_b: 31.2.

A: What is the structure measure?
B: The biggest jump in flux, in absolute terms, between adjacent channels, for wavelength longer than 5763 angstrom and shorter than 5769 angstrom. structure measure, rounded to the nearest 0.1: 1.0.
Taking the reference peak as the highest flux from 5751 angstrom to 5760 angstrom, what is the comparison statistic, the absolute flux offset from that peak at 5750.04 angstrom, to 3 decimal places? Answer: 0.590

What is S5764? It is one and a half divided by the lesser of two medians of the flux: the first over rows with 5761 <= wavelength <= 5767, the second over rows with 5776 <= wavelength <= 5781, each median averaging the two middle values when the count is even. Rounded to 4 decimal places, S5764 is 0.0940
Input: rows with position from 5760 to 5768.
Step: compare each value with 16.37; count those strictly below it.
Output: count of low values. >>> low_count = 4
